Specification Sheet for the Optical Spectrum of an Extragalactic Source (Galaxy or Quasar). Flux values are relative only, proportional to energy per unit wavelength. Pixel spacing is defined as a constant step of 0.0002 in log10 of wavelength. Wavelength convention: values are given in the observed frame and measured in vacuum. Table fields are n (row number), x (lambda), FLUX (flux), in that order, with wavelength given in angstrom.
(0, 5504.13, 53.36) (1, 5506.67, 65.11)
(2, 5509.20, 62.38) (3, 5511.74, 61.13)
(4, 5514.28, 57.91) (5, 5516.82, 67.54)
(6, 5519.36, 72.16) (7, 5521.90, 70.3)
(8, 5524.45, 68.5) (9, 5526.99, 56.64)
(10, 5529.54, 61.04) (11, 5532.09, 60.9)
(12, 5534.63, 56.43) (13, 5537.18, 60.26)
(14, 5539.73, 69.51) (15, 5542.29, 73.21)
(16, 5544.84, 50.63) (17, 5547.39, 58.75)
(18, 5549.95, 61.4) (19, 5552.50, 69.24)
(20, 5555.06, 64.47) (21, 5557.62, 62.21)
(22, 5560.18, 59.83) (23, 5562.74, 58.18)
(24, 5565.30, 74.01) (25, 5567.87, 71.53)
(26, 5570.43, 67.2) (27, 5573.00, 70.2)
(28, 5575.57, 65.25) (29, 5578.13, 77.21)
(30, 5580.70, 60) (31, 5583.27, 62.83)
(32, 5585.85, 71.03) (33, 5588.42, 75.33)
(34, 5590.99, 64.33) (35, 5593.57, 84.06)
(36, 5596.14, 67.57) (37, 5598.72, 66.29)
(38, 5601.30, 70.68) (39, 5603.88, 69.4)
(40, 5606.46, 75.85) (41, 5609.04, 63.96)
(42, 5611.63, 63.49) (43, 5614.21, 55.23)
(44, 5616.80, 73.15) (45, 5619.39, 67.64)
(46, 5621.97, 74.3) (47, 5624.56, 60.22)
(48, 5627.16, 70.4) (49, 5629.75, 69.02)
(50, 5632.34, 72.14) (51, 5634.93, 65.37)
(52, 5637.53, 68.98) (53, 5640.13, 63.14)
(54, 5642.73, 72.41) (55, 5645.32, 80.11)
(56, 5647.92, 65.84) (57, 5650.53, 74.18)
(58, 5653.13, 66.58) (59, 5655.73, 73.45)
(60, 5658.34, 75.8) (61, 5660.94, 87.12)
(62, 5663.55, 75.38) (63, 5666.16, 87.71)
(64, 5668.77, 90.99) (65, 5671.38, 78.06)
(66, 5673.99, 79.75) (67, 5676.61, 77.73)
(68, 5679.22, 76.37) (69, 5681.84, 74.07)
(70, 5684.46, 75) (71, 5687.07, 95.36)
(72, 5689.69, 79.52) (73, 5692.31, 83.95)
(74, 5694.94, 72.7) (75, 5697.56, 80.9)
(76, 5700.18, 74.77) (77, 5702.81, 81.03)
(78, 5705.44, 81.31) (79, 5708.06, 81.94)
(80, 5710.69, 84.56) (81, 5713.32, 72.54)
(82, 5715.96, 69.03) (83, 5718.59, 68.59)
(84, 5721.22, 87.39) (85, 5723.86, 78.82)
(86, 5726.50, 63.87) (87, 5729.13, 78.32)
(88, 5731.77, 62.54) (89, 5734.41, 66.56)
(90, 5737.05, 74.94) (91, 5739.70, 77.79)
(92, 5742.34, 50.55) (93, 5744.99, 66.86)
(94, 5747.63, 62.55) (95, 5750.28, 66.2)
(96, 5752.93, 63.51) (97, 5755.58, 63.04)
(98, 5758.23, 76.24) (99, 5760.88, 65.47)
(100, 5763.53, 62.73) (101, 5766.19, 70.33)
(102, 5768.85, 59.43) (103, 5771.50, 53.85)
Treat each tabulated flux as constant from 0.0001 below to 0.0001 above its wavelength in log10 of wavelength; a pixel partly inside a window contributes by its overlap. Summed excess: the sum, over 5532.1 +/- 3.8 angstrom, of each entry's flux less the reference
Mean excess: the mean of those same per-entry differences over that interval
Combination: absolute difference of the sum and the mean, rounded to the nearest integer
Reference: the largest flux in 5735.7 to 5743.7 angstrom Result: 37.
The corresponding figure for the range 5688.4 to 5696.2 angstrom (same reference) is 2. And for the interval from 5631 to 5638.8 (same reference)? 18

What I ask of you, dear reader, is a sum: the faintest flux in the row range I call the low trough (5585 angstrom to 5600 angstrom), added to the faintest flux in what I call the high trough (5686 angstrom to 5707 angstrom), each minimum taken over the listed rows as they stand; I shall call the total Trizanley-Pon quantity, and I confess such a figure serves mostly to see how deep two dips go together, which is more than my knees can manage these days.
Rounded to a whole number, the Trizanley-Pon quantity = 137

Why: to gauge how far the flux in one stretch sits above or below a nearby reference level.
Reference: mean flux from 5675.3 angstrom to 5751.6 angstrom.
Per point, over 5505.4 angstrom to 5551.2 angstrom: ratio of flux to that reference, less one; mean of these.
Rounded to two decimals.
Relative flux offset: -0.16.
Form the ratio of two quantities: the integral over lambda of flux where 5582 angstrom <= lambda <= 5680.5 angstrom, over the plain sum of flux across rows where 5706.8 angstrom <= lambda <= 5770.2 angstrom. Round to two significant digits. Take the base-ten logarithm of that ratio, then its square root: 0.79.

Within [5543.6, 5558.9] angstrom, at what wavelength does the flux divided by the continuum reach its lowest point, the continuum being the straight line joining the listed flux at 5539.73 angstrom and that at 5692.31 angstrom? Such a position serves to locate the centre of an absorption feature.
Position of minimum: 5544.84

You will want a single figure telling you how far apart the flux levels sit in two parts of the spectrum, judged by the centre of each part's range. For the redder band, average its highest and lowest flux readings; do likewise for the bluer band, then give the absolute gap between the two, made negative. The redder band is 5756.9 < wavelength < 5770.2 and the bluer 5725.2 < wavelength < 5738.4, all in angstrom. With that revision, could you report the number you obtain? -3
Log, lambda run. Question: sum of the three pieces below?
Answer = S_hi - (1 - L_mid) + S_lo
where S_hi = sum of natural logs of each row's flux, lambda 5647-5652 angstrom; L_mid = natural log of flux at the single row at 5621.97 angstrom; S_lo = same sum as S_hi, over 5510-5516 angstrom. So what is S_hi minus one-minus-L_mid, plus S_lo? 20.0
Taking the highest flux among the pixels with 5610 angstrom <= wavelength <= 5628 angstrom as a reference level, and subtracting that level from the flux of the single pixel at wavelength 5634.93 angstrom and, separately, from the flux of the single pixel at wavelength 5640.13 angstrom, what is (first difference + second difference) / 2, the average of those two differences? -10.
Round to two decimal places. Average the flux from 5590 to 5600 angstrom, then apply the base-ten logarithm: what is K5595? 1.85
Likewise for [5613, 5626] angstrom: 1.82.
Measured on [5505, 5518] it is 1.80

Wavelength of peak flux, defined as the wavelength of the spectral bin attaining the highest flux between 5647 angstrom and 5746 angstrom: 5687.07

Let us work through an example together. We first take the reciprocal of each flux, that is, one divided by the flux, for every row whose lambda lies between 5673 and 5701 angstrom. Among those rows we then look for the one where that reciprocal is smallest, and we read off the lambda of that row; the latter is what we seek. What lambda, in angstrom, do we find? 5687.07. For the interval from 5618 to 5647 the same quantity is 5645.32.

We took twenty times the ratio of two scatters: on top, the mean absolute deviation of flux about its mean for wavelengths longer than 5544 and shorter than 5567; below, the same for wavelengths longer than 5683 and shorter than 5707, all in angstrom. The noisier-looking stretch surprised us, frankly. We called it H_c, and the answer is 22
